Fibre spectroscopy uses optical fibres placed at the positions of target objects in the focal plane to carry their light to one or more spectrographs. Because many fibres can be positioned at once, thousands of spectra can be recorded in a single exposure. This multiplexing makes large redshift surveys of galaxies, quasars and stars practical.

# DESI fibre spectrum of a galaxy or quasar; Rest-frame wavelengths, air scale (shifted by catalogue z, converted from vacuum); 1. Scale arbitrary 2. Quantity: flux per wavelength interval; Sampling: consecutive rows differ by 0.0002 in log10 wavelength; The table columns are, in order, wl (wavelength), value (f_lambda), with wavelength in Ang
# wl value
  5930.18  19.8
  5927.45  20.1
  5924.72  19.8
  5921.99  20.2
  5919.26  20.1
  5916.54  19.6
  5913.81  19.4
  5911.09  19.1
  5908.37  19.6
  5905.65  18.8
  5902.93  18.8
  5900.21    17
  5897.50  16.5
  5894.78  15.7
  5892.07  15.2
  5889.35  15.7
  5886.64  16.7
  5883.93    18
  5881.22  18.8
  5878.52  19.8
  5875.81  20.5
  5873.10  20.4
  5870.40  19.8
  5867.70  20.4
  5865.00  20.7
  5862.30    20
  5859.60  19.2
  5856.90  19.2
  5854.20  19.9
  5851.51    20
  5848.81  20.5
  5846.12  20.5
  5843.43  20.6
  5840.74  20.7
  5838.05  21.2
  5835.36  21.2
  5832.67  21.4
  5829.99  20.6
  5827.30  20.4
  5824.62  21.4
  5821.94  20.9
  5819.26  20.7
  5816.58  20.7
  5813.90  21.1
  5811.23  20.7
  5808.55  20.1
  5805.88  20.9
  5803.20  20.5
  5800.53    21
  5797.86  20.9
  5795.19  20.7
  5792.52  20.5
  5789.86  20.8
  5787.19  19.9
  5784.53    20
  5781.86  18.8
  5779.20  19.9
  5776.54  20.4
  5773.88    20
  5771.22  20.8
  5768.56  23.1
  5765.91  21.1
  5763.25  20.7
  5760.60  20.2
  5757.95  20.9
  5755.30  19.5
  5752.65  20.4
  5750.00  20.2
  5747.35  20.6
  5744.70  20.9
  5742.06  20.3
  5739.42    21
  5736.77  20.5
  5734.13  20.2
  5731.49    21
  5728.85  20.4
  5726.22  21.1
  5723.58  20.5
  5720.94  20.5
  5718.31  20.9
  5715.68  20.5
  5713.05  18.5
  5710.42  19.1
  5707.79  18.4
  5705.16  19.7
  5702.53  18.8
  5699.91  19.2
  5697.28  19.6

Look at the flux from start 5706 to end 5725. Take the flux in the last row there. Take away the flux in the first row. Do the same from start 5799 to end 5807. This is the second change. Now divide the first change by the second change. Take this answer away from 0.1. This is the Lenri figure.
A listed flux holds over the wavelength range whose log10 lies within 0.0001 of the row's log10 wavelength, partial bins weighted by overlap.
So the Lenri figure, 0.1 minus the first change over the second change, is 21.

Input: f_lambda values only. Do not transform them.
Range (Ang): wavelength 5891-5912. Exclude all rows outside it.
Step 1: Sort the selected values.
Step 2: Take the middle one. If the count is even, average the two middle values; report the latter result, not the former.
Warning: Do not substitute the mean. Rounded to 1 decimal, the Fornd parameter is 17.9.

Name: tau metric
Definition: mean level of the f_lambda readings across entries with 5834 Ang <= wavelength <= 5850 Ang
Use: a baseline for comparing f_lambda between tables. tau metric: 20.78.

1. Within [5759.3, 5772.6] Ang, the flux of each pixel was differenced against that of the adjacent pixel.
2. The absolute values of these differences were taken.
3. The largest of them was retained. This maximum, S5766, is 2.3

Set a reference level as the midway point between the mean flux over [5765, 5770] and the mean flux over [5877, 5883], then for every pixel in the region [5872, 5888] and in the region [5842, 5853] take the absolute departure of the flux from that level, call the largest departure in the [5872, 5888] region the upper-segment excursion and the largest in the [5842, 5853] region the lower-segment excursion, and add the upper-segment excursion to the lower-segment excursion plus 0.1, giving 4.8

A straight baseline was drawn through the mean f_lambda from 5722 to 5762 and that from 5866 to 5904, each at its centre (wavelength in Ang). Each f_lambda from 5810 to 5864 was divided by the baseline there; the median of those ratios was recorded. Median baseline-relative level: 1.09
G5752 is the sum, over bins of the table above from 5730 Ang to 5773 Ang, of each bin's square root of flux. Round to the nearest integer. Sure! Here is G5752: 73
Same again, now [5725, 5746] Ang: 36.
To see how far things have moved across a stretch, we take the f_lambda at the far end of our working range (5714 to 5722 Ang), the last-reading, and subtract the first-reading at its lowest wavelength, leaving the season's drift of 0.0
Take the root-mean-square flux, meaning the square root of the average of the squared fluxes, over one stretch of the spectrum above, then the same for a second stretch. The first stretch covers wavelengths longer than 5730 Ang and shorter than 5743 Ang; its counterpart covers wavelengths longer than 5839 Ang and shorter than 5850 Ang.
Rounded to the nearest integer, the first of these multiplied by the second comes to 424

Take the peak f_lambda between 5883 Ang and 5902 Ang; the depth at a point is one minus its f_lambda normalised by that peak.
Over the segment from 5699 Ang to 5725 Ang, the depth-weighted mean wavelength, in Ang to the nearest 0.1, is 5714.6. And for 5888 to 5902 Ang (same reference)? 5893.7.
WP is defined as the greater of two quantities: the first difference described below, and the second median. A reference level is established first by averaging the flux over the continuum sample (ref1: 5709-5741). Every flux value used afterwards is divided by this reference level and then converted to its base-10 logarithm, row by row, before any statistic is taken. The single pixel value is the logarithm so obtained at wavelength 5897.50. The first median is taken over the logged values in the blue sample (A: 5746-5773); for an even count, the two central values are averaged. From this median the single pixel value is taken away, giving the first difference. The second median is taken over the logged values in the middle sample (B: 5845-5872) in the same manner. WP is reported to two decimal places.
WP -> 0.10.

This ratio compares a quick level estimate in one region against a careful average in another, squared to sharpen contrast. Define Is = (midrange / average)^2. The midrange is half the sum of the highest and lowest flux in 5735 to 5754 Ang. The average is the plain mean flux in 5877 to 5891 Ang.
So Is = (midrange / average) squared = 1.34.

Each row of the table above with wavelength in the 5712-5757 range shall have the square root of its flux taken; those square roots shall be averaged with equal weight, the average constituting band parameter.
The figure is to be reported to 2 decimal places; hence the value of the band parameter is 4.52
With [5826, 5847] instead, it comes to 4.56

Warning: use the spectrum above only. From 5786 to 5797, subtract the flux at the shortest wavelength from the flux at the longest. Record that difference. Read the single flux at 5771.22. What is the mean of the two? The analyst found 10.8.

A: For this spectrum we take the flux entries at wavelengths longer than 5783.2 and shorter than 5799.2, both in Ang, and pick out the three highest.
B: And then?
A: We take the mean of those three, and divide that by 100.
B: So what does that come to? 0.208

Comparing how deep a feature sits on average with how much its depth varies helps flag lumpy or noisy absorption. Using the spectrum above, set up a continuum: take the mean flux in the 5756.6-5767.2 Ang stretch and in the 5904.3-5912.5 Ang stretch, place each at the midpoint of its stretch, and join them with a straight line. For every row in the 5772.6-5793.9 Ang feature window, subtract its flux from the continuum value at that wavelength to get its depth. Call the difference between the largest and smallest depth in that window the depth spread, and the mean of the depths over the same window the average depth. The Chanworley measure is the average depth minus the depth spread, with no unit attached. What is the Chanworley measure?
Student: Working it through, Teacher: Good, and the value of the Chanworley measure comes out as -1.62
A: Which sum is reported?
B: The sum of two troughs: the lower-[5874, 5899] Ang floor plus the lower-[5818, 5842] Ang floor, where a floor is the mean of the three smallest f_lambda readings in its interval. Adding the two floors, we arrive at 36.1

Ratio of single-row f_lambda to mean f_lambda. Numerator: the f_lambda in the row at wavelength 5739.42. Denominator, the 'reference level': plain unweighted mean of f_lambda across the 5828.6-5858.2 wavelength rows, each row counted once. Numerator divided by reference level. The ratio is 1.02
